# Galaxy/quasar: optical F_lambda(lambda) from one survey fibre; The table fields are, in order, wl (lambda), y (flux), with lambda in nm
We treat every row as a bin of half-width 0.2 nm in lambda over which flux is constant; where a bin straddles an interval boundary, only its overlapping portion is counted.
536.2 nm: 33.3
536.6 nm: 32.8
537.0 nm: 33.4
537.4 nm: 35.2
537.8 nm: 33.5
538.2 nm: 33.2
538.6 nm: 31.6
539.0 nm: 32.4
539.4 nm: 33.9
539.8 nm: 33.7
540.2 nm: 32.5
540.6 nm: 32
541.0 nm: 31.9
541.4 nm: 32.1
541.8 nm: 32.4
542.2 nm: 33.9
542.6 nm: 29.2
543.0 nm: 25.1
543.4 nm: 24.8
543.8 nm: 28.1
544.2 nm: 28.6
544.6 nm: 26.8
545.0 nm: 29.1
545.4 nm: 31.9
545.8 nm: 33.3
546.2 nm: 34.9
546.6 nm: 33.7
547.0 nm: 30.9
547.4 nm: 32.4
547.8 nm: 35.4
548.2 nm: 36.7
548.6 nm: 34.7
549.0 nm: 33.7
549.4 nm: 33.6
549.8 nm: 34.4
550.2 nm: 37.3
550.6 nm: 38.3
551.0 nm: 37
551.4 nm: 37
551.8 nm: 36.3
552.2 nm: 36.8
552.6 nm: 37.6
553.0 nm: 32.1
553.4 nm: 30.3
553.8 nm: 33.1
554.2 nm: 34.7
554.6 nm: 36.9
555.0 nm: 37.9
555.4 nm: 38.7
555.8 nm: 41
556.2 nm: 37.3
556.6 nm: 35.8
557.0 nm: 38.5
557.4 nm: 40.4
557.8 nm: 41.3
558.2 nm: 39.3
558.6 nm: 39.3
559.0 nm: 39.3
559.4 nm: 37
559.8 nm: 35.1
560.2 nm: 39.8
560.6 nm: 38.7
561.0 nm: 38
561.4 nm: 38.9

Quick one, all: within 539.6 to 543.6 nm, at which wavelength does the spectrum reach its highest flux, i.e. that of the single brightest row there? 542.2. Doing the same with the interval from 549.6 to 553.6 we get 550.6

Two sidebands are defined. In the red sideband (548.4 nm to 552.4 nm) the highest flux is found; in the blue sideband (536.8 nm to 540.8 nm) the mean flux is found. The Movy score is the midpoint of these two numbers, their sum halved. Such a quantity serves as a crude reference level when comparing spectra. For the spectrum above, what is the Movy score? 35.7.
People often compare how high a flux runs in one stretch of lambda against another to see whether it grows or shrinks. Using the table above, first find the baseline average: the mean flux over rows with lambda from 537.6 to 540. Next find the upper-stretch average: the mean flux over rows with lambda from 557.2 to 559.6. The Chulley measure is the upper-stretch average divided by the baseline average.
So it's 1.19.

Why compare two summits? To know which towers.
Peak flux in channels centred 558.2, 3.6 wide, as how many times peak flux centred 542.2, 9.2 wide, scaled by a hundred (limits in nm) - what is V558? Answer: 118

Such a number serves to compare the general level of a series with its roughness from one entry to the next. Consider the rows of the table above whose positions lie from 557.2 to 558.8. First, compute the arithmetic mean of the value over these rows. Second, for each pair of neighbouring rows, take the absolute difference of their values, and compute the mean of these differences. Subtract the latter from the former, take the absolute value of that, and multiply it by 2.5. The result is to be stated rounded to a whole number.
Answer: 98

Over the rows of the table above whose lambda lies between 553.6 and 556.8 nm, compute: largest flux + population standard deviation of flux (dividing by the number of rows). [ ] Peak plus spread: 43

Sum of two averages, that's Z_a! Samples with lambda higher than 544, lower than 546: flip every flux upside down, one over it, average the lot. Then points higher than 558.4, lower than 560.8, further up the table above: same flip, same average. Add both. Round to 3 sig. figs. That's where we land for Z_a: 0.0598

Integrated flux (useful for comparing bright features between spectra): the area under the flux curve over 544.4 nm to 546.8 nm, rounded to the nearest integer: 76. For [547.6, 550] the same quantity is 83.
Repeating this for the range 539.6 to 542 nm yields 78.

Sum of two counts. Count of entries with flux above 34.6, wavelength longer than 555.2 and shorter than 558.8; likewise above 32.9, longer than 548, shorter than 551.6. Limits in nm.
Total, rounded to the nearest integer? 18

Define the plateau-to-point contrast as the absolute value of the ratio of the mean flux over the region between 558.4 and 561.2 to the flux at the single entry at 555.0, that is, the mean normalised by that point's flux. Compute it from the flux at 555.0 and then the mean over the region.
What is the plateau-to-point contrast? 1.01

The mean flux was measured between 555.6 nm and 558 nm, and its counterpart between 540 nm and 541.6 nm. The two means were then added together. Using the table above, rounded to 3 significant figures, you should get 71.2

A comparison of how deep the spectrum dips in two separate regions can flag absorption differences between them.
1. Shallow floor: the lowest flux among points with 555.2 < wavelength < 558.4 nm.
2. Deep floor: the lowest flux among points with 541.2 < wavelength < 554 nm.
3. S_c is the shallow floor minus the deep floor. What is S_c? 11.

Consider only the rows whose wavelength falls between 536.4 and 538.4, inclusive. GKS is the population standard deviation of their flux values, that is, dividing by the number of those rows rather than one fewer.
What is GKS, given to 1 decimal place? 0.8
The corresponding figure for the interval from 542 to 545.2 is 2.7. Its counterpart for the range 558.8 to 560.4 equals 1.9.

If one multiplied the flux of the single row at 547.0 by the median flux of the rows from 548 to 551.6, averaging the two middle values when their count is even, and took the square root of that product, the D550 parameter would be 33.7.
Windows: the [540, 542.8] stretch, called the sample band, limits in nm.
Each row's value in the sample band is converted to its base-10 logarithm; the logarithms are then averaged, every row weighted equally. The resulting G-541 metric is 1.50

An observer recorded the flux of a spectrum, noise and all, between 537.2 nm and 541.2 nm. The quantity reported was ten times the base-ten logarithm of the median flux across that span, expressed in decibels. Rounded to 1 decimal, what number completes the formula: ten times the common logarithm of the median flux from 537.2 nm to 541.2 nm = 15.2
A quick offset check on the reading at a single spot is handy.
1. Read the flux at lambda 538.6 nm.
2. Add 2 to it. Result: 33.6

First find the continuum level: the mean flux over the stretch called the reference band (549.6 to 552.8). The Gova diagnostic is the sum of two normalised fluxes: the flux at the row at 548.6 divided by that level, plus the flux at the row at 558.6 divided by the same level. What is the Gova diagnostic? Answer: 2.01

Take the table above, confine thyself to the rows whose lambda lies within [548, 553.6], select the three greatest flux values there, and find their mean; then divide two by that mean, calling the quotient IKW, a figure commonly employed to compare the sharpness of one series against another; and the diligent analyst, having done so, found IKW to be 0.0530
